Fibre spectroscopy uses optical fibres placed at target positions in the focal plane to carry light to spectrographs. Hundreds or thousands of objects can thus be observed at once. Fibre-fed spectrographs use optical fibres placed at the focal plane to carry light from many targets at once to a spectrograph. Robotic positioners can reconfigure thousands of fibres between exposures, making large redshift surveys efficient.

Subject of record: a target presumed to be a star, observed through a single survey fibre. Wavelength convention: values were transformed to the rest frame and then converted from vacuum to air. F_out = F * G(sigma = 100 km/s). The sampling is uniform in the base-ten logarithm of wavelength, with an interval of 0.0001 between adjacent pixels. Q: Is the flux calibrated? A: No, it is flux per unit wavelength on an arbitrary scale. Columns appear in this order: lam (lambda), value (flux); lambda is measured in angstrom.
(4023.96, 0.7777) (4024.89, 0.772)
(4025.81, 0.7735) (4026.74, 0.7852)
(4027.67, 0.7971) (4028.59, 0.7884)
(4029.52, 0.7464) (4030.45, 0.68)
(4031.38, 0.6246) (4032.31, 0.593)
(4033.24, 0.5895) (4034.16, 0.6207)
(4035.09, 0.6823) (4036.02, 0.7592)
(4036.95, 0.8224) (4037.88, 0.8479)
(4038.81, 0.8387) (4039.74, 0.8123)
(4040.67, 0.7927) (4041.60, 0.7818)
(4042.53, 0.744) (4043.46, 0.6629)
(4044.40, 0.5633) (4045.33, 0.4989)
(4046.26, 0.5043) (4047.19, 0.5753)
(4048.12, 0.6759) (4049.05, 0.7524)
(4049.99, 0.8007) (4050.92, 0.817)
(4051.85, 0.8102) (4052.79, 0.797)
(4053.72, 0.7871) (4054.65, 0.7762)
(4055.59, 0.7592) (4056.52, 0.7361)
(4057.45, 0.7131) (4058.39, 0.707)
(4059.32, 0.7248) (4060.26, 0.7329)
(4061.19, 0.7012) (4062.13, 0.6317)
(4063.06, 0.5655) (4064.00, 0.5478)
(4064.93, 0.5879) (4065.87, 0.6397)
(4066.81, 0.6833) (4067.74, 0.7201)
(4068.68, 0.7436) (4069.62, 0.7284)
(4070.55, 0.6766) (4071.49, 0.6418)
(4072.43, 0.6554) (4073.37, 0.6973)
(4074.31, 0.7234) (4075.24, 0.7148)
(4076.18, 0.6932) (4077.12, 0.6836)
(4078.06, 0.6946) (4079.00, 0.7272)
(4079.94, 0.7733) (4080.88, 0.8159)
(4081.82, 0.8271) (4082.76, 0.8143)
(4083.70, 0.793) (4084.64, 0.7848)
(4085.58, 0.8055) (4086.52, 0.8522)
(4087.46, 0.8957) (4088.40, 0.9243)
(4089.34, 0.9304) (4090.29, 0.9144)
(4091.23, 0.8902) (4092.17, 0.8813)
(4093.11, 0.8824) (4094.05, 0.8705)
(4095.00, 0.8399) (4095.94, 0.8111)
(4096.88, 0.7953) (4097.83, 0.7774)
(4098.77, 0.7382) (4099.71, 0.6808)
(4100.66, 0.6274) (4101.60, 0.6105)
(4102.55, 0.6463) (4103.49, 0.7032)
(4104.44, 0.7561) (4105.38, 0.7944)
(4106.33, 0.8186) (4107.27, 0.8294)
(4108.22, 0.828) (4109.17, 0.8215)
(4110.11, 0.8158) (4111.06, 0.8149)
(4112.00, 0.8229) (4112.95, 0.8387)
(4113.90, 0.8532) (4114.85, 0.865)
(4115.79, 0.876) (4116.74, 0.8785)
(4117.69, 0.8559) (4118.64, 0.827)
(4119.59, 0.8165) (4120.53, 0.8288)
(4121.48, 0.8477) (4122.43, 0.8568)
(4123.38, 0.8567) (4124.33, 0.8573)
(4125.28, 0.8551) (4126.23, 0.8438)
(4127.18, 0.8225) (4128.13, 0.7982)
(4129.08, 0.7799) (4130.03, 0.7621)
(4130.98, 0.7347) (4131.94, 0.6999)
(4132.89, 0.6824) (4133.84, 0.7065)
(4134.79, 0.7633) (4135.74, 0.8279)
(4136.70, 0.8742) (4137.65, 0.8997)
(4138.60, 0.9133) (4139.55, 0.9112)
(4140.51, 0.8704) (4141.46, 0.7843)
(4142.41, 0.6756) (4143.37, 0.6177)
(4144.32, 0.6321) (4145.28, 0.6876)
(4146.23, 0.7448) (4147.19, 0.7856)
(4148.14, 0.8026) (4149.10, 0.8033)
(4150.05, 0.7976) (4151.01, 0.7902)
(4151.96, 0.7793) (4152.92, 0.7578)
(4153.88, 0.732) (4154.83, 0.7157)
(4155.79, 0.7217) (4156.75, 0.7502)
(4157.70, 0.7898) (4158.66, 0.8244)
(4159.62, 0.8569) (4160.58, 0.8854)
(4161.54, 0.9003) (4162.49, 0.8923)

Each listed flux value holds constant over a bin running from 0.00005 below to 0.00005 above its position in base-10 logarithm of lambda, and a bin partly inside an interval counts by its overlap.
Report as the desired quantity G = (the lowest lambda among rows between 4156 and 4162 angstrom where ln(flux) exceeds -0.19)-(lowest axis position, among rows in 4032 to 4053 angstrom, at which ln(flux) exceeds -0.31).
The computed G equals 123.6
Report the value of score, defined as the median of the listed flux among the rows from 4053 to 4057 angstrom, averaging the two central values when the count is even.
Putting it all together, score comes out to 0.77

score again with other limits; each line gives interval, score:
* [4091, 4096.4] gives 0.88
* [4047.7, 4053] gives 0.80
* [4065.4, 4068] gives 0.68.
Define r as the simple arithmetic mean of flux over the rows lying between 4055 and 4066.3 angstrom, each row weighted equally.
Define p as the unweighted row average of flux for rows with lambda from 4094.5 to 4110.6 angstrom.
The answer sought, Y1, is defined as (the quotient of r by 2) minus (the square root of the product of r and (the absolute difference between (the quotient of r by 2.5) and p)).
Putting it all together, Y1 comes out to -0.24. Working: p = 0.76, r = 0.67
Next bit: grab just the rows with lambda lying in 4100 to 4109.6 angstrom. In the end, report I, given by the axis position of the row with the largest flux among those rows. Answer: 4107.27 angstrom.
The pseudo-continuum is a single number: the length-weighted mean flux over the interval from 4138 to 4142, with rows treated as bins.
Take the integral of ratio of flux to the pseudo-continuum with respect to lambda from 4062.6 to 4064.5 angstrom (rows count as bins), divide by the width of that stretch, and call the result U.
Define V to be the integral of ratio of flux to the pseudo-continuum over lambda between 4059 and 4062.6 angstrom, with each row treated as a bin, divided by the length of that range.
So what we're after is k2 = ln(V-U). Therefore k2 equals -1.8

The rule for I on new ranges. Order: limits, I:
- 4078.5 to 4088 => 4087.46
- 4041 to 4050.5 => 4049.99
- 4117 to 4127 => 4124.33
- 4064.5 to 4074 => 4068.68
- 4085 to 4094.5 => 4089.34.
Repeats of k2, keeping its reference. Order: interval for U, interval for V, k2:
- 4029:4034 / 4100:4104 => -6.3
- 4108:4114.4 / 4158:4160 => -5.0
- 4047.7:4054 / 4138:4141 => -2.0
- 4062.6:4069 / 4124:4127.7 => -1.4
